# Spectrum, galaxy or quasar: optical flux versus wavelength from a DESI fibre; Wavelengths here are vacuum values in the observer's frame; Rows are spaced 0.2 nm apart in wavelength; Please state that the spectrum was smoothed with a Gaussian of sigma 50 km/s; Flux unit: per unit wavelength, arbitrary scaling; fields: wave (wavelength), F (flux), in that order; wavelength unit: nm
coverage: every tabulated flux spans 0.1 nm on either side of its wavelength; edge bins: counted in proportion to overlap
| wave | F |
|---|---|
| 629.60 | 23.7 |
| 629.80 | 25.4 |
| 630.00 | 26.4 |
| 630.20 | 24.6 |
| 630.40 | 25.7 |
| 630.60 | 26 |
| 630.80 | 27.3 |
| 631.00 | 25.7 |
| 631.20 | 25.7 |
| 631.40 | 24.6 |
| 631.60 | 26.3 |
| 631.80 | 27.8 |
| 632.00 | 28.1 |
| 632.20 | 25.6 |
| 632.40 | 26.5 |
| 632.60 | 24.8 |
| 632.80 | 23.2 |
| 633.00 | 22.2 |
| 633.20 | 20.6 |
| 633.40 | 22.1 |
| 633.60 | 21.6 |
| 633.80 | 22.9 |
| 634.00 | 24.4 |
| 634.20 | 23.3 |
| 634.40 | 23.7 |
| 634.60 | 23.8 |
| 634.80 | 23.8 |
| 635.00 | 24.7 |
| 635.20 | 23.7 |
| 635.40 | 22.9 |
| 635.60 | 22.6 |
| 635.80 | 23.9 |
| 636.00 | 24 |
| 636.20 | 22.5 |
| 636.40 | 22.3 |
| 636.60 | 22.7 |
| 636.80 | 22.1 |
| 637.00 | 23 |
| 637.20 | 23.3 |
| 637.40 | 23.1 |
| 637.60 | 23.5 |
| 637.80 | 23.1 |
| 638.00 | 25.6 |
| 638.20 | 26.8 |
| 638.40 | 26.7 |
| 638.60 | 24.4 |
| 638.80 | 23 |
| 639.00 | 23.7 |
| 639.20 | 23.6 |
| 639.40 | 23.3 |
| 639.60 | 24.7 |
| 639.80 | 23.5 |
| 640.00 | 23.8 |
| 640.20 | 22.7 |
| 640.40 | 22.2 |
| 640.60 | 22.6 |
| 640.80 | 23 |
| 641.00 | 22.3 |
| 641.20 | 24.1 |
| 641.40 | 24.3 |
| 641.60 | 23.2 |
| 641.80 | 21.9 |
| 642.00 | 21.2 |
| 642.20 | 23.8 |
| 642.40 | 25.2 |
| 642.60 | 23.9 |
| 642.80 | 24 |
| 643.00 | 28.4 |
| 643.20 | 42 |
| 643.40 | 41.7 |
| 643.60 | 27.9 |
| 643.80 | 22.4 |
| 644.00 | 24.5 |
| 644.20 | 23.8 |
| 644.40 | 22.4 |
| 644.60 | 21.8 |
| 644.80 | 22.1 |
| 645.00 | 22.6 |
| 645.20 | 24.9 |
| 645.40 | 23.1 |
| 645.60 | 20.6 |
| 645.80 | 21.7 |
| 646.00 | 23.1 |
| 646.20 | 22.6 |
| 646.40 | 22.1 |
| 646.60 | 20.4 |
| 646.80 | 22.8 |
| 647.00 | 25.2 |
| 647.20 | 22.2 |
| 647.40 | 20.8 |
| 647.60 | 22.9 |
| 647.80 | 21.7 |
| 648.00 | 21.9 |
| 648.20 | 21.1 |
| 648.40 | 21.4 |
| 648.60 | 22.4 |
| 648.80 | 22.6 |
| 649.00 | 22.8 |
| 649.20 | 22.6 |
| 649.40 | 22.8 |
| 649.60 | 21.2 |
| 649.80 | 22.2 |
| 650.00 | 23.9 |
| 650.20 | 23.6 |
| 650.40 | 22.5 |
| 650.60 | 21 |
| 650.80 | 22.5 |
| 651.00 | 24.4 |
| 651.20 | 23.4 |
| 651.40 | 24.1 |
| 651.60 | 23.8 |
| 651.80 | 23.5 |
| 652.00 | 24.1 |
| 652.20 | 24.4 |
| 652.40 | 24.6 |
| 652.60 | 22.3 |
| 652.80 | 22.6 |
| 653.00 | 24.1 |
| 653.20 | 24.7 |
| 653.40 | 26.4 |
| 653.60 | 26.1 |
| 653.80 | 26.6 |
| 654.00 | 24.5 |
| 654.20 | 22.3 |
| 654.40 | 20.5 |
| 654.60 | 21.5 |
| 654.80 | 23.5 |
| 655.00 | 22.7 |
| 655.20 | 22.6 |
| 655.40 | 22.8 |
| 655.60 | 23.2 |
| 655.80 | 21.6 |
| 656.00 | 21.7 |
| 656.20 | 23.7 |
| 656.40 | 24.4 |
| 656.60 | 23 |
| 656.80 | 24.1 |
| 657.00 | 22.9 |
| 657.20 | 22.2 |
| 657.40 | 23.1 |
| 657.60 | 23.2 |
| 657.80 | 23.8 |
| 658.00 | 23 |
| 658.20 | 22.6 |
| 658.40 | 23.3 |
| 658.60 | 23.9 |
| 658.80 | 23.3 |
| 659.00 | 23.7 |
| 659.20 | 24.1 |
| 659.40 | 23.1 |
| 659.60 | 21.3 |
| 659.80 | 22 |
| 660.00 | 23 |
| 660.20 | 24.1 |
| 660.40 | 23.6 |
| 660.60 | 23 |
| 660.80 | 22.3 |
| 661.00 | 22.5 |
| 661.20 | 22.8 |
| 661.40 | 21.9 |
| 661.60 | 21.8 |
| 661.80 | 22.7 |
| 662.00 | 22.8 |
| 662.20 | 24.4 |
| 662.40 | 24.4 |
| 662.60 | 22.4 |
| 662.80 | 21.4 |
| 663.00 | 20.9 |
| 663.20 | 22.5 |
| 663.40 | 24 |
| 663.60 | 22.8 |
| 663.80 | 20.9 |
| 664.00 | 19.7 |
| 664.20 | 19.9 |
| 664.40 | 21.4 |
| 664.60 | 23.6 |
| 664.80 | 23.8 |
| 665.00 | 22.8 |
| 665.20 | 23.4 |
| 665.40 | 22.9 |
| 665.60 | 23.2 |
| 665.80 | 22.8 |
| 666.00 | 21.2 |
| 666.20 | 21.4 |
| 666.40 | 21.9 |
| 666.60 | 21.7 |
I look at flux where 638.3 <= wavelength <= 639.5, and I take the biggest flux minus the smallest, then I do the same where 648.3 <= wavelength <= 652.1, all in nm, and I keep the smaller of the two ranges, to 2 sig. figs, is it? 3.4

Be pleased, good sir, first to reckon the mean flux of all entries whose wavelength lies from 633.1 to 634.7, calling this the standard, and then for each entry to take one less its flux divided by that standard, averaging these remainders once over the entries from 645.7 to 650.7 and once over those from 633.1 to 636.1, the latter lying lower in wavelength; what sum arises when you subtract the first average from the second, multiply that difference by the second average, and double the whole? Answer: 0.0014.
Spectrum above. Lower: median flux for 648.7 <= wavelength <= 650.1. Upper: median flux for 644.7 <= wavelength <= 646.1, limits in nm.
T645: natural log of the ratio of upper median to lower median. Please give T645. 0.000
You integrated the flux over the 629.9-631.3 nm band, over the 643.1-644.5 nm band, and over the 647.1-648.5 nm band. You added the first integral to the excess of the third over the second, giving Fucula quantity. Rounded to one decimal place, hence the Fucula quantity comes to 25.7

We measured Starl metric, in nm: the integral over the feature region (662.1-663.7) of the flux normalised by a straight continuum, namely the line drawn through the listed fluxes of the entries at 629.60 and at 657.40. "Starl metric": 2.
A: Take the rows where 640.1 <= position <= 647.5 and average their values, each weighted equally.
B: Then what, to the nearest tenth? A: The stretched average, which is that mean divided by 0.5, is 48.3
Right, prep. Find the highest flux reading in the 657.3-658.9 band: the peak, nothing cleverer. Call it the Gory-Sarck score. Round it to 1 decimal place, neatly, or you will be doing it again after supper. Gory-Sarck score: 23.9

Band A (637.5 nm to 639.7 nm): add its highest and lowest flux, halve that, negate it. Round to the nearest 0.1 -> -24.9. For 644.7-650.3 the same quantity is -22.8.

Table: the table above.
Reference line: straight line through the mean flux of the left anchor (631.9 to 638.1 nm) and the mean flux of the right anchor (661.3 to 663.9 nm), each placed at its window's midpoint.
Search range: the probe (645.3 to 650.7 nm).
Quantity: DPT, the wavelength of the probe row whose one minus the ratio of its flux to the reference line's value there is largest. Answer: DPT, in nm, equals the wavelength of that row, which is 646.60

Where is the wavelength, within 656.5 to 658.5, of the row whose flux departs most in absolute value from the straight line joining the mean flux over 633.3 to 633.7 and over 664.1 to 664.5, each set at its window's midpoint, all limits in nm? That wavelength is 656.80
